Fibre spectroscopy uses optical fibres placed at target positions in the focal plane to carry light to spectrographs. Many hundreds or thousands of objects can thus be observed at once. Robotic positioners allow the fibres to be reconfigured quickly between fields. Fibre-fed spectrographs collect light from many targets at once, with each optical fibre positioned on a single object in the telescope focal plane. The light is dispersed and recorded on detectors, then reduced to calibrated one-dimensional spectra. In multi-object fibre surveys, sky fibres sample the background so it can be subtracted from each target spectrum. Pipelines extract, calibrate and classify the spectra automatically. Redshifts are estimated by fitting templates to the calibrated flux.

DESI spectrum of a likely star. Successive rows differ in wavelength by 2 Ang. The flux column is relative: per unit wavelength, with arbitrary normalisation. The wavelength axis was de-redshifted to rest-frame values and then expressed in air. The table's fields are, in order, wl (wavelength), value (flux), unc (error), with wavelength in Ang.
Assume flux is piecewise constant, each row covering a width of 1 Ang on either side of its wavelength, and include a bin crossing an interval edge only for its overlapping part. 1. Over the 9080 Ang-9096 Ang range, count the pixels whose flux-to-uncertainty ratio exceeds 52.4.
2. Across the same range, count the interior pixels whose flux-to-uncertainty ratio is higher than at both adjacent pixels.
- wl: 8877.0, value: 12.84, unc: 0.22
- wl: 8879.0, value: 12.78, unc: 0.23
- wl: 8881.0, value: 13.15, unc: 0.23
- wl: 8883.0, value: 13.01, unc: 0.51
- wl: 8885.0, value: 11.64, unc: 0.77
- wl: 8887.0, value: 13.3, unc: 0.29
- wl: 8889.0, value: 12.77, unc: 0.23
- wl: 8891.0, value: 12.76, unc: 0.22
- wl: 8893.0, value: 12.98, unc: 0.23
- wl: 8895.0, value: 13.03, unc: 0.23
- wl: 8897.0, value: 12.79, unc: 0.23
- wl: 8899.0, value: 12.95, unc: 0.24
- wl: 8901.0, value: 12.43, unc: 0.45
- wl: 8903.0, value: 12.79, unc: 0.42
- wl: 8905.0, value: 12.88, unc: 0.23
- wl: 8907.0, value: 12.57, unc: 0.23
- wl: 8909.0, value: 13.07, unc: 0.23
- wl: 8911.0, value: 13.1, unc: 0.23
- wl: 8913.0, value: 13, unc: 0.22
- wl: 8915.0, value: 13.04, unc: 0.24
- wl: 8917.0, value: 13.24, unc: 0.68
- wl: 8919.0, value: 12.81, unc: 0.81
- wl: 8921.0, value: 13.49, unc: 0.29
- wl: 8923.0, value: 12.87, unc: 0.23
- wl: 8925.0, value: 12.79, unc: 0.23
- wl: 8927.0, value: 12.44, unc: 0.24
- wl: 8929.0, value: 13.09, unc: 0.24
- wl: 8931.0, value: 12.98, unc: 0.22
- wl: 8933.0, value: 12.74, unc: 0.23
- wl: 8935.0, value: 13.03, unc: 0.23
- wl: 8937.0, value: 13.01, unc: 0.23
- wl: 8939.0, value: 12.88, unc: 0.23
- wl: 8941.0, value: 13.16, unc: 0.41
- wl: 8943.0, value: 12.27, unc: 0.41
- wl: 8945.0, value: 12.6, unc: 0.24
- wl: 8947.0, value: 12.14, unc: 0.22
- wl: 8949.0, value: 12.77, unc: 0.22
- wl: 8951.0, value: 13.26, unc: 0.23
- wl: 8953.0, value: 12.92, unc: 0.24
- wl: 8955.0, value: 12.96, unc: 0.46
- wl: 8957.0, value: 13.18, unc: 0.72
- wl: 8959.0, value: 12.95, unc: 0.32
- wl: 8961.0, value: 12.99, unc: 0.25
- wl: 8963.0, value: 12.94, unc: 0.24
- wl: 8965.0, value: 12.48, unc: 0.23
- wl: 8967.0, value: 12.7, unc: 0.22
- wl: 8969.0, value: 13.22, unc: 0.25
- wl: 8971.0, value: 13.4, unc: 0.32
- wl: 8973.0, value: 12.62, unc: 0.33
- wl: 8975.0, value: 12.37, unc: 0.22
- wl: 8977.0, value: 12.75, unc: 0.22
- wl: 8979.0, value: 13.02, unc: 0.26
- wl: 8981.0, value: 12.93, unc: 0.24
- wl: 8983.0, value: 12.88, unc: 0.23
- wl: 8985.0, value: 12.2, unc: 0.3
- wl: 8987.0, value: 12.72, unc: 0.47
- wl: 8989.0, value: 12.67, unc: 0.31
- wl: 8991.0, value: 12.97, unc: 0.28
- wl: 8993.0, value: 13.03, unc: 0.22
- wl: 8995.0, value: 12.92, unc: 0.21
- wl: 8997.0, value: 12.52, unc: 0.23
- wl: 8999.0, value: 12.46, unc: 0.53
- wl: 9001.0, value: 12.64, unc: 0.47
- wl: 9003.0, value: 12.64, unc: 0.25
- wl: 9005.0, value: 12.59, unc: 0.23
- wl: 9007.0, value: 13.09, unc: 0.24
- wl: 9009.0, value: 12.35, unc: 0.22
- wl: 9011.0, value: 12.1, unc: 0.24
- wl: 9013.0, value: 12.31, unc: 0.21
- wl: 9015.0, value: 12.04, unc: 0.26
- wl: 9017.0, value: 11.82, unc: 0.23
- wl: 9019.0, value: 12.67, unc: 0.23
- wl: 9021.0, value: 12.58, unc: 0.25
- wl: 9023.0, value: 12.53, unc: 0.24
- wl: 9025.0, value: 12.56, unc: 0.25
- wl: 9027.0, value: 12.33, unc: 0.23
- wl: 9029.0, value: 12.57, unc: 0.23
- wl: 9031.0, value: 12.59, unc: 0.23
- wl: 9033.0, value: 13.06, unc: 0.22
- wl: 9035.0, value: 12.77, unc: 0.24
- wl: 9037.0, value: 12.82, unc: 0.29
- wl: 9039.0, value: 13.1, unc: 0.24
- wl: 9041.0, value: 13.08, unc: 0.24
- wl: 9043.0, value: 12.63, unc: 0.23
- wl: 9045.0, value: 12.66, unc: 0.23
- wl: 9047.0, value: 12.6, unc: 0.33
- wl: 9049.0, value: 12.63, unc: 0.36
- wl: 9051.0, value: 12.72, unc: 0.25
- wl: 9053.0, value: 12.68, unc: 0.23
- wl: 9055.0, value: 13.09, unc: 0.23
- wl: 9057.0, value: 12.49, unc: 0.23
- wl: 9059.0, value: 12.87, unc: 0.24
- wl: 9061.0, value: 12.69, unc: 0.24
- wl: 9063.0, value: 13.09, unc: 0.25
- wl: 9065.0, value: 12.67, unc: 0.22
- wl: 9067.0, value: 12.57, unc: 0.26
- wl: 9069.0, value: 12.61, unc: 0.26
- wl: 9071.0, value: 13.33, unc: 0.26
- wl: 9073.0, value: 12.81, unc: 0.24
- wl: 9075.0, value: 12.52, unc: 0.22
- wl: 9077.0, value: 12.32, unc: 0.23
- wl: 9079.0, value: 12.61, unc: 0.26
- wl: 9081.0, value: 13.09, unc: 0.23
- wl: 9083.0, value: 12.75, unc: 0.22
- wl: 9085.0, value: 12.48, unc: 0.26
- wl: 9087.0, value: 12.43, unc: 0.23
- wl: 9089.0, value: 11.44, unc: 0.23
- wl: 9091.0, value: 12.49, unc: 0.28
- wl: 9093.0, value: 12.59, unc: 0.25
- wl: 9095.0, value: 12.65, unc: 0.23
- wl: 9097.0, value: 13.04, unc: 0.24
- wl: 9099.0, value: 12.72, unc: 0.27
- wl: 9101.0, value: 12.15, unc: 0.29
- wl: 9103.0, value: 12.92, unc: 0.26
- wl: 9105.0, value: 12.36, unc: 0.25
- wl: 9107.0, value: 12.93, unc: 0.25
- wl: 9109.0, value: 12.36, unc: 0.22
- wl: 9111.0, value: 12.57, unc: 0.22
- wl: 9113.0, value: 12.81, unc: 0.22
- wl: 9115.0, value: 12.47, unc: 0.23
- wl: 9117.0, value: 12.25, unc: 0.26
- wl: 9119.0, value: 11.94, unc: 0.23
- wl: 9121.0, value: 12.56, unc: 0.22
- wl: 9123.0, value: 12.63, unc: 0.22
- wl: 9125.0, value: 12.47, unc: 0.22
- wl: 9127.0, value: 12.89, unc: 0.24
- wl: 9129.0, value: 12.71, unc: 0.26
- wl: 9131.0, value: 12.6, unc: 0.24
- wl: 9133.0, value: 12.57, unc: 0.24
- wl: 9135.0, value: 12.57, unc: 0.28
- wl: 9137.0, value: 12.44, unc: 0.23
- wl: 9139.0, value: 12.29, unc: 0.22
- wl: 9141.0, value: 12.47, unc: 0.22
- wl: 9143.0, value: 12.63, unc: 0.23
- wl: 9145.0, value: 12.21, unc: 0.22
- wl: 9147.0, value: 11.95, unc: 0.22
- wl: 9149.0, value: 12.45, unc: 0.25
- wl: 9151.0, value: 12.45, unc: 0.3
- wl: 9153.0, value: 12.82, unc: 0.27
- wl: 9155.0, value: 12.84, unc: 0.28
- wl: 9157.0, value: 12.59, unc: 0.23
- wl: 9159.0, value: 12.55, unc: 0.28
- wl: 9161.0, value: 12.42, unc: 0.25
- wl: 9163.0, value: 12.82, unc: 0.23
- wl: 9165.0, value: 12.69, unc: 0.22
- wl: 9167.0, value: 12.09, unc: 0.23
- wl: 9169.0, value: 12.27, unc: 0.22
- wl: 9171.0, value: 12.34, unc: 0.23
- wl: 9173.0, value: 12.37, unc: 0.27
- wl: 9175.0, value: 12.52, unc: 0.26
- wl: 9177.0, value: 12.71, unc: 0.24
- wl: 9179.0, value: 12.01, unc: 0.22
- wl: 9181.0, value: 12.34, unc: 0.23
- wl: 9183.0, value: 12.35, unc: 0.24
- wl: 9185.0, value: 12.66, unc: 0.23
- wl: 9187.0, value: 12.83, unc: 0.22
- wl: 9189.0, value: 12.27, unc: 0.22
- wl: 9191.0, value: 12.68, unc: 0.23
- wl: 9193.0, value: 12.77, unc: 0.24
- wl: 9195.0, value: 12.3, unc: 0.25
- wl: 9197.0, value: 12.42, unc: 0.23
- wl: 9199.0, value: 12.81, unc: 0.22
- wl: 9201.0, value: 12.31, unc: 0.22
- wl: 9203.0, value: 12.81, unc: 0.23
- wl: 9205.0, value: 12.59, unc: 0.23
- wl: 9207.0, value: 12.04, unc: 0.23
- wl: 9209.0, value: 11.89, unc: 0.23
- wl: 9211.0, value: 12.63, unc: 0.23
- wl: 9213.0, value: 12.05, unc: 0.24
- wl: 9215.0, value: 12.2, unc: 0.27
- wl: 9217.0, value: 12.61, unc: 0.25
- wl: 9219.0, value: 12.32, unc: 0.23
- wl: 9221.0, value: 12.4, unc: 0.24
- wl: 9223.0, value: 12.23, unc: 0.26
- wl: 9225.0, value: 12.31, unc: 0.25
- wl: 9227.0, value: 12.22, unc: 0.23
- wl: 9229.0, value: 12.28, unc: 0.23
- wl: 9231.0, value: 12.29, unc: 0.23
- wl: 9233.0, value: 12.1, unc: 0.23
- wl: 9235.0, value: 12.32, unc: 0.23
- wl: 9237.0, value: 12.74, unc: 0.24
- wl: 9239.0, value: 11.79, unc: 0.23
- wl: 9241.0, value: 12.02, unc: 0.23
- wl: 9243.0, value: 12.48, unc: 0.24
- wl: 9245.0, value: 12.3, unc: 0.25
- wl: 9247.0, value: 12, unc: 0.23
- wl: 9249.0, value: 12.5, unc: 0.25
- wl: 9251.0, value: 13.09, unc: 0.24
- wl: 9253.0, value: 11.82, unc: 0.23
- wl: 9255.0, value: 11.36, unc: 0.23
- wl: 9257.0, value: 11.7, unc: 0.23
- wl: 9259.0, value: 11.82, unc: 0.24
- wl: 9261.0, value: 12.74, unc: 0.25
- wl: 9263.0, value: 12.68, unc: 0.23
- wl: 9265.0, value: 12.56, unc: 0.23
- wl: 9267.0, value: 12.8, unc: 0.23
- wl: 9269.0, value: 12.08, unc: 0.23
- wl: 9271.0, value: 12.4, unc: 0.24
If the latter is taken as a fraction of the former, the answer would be 0.50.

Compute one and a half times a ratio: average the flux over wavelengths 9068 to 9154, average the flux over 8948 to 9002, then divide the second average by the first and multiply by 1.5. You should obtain 1.53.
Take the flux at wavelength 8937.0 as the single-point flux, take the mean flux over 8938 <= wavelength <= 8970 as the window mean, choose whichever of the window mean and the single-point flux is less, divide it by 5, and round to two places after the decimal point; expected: 2.57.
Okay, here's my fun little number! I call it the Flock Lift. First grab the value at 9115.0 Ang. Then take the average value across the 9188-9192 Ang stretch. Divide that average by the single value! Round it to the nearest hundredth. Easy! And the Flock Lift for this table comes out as 1.00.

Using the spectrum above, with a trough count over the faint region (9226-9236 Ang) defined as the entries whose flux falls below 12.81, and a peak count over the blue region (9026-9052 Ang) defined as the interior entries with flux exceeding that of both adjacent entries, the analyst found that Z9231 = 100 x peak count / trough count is 60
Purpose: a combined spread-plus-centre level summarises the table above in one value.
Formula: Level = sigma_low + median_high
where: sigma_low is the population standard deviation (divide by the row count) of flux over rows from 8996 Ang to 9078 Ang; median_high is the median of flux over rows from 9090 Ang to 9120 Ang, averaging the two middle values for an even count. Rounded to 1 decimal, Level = 12.9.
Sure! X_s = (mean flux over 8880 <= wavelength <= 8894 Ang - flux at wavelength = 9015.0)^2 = 0.6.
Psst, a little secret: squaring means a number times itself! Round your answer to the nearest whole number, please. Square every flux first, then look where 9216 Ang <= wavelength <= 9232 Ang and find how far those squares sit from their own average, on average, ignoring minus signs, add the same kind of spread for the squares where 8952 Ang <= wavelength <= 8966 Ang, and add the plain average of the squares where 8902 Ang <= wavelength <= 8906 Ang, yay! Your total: 170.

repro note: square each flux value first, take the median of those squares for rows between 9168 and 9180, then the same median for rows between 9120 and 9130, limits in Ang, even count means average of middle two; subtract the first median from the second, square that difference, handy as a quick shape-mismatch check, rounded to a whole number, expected 47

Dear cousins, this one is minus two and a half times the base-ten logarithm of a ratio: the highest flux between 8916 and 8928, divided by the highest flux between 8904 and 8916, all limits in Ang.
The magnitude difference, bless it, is -0.032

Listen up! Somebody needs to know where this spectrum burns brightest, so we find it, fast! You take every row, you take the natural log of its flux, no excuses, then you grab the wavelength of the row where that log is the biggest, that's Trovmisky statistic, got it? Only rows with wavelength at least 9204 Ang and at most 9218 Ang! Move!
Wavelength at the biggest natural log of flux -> 9211.0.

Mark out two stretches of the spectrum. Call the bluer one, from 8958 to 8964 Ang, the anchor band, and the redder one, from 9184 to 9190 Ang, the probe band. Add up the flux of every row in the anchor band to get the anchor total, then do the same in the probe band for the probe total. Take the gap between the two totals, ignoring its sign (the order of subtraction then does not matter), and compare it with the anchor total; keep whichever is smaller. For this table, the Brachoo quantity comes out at 1.1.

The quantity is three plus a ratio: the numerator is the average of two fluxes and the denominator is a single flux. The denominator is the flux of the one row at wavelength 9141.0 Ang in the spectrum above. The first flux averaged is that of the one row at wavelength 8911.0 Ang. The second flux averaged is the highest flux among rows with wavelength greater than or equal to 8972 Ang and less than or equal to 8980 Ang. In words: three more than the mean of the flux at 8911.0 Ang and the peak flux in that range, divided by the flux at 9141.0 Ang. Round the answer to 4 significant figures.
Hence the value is 4.047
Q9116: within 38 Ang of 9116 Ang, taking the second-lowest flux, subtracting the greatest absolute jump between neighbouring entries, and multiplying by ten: 109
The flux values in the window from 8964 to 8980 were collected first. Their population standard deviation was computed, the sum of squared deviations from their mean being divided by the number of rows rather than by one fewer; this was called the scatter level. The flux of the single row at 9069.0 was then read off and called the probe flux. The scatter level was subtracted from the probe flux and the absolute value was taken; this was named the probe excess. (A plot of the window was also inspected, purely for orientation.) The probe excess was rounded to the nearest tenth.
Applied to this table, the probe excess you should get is 12.3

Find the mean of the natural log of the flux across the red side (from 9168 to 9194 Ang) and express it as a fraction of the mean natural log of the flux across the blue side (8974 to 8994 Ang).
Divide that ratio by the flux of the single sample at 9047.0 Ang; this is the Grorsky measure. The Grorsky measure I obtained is 0.0787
